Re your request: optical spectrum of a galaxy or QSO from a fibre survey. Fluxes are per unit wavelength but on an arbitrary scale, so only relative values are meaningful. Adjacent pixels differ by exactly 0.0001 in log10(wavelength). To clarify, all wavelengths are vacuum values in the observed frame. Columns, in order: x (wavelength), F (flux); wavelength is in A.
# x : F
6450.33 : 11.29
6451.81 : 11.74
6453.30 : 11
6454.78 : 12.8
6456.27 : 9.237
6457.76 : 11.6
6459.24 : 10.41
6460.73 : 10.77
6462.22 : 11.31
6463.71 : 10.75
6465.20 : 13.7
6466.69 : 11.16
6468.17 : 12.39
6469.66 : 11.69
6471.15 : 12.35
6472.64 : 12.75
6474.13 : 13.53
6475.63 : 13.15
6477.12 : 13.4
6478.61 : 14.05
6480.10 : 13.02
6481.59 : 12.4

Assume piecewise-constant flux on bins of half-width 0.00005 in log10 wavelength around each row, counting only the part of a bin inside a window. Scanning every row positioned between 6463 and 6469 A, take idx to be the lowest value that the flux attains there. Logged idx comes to 10.75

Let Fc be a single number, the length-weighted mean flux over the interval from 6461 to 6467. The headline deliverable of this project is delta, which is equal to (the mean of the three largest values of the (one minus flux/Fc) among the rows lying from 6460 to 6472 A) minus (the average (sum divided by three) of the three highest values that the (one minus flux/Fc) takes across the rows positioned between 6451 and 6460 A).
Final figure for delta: -0.06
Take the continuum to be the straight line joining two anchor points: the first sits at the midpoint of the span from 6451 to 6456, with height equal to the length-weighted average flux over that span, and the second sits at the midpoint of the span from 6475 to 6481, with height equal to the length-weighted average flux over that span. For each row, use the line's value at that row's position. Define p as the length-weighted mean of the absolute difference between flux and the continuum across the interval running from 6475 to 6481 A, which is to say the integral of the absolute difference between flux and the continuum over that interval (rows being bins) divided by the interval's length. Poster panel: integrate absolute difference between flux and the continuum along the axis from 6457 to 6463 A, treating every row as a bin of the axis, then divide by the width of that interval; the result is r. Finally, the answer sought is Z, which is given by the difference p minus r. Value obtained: -0.71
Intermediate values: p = 0.35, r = 1.06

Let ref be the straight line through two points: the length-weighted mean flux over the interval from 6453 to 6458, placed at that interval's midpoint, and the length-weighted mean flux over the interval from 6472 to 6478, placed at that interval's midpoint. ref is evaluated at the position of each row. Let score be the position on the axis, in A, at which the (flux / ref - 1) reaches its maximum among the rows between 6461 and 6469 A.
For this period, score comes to 6465.20 A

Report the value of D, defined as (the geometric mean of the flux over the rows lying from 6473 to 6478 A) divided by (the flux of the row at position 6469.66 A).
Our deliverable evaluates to 1.14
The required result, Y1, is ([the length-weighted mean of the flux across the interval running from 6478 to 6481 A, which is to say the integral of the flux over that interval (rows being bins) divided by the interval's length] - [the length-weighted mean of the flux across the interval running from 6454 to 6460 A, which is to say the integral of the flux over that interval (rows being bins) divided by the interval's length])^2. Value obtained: 6.0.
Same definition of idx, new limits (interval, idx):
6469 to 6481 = 11.69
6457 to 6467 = 10.41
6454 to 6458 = 9.237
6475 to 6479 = 13.15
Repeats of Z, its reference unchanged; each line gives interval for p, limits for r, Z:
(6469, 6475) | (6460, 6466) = -0.72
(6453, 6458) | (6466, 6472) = 0.45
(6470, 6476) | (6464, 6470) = -0.66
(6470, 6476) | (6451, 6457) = -0.73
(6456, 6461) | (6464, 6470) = 0.32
